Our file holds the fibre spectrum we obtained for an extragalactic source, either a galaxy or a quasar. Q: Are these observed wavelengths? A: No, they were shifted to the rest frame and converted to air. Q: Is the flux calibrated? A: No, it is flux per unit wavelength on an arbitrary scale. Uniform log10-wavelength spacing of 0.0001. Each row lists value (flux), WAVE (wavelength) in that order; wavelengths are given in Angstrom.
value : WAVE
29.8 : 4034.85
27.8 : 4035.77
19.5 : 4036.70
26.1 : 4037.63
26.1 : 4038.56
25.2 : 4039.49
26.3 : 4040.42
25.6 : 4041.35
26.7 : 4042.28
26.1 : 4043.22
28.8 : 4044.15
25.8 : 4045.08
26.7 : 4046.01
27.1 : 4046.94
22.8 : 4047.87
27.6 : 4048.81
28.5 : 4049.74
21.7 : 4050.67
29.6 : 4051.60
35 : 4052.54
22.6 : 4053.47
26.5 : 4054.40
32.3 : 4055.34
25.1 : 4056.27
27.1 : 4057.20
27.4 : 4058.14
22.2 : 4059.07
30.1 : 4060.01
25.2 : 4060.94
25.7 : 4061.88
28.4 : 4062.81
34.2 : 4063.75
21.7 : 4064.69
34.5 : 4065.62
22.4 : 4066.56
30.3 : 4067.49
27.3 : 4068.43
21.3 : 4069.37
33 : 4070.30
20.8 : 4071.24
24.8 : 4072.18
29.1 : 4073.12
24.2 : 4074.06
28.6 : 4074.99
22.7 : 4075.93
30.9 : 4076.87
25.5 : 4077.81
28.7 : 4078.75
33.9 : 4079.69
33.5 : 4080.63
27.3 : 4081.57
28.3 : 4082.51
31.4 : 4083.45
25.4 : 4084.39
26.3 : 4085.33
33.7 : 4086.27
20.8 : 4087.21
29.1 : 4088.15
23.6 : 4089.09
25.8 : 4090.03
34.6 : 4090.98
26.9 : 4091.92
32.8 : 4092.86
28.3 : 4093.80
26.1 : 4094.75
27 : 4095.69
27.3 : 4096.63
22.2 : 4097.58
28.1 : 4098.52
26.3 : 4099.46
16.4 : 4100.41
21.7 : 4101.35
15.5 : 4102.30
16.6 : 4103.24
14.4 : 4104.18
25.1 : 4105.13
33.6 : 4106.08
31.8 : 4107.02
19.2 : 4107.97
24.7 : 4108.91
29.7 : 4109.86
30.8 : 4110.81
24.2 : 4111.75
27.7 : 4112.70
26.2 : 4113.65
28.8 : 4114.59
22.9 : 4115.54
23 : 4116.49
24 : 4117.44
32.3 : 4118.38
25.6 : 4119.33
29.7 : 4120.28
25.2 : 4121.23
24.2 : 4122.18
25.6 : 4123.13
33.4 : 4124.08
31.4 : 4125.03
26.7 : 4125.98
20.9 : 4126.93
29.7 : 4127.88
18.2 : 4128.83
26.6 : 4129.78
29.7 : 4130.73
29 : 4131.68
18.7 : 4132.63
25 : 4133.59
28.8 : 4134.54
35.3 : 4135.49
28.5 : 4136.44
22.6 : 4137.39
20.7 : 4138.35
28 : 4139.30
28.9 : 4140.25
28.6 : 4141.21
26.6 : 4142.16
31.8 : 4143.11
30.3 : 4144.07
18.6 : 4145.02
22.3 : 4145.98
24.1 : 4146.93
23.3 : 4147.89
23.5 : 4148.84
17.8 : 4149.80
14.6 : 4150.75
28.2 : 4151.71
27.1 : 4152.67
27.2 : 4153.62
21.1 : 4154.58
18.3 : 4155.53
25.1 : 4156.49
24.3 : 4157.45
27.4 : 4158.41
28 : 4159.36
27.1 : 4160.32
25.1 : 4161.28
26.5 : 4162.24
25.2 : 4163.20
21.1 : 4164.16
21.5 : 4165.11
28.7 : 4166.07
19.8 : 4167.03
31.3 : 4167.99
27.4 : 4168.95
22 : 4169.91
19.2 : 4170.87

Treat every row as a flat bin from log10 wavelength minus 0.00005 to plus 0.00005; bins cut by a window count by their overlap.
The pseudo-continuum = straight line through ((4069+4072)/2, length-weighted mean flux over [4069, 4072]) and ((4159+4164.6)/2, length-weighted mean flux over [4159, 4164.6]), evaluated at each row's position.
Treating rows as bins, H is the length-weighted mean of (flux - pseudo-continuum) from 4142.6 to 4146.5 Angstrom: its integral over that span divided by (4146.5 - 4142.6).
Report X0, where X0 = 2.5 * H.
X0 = 1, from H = 0.4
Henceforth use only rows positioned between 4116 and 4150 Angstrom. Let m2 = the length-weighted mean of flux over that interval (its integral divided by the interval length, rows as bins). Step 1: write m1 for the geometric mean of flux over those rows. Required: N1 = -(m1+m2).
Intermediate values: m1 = 25.7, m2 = 26.1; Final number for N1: -51.8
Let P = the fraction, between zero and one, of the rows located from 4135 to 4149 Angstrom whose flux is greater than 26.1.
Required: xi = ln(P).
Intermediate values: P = 0.53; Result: -0.63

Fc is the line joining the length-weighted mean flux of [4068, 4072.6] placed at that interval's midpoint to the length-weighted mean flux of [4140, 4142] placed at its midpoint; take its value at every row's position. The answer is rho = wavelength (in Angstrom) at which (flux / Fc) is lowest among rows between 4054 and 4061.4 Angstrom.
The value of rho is 4059.07 Angstrom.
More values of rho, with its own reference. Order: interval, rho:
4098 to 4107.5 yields 4104.18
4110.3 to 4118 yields 4115.54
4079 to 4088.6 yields 4087.21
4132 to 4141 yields 4132.63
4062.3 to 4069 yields 4064.69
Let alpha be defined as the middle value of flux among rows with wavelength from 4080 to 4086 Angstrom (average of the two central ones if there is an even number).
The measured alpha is 27.8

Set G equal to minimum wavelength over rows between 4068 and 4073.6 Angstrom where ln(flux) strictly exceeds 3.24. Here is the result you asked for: 4068.43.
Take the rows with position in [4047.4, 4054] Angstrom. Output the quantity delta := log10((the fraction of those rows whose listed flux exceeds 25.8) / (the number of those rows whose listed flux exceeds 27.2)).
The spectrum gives -0.85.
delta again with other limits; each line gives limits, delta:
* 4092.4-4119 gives -1.31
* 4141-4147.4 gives -0.72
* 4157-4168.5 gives -0.90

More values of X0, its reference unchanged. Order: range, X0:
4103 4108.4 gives -4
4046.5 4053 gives 6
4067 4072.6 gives 3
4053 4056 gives 5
